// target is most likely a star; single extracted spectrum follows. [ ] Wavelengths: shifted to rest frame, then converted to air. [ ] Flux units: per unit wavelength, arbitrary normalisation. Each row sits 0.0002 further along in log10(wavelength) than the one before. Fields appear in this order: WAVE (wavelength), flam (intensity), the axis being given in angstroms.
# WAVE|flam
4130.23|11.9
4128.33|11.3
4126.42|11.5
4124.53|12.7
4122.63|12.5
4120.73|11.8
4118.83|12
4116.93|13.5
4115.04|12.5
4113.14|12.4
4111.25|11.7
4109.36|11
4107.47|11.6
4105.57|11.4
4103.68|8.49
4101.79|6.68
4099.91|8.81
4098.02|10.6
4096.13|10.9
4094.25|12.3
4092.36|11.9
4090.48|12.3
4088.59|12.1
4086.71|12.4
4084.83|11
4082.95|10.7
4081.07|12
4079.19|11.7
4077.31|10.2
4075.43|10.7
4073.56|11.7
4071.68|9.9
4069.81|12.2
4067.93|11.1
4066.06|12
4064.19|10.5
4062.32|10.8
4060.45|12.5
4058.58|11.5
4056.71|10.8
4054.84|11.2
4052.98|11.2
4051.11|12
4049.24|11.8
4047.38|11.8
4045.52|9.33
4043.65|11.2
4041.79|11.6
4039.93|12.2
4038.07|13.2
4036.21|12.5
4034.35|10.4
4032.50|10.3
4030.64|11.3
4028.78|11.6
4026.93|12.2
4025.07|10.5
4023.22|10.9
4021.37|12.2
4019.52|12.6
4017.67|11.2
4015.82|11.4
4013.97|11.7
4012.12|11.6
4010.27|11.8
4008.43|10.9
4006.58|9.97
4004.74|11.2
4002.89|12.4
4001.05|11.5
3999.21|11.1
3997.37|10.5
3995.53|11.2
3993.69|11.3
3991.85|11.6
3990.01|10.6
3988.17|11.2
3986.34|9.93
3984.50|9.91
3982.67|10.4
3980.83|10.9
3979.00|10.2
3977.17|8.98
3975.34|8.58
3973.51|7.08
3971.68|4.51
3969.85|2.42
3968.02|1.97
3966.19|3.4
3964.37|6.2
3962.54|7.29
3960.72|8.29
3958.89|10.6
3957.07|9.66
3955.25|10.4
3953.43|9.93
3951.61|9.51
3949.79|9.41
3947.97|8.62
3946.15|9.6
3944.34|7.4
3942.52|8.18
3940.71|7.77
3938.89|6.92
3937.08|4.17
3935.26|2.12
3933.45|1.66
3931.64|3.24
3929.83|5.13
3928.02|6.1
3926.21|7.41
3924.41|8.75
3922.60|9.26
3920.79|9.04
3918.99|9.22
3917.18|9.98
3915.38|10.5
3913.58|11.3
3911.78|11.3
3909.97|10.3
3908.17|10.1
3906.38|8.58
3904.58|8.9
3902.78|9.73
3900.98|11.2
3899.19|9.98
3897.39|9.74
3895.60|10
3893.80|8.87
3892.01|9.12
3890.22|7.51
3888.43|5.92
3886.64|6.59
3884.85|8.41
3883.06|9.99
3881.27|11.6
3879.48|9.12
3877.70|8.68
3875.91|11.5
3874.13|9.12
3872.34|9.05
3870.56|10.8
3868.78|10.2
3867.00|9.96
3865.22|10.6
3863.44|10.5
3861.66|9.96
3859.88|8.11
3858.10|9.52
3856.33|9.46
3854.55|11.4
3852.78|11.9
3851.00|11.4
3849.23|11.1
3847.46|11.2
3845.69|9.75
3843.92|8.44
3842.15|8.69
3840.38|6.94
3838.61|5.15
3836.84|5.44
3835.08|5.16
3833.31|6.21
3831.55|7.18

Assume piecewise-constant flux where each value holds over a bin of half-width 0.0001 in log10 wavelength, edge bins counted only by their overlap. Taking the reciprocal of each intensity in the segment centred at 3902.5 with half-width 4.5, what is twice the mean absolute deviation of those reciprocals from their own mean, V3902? 0.016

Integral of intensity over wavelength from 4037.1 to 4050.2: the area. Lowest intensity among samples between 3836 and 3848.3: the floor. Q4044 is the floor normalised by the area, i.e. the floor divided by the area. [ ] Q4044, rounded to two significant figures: 0.034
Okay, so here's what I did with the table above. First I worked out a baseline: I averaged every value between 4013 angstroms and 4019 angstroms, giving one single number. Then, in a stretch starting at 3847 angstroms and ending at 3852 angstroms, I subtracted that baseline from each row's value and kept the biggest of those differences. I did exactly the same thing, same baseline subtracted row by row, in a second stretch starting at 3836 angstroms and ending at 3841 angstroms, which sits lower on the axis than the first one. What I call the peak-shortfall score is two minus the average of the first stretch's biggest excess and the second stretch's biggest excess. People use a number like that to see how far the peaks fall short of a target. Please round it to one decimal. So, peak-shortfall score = 4.3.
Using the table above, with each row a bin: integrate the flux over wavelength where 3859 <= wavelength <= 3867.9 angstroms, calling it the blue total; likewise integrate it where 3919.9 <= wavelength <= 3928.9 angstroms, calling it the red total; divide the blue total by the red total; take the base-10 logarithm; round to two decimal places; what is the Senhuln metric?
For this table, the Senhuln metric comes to 0.08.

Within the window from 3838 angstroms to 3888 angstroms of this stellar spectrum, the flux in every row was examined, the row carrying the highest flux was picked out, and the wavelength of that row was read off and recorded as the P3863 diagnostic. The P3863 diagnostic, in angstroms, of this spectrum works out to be 3852.78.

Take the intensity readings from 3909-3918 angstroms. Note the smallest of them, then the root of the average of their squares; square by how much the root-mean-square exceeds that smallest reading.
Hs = 0.50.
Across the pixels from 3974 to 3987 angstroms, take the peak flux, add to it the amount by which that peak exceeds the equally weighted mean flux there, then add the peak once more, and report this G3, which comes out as 22.9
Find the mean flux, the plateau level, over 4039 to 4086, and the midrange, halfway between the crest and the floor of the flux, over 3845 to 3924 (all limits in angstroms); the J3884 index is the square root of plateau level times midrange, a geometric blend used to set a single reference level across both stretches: 10.0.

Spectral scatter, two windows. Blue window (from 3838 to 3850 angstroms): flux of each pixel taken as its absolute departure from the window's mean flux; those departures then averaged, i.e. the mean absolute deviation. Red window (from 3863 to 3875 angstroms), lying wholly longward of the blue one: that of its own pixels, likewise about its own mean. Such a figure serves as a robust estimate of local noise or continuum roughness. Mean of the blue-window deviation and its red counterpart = 1.1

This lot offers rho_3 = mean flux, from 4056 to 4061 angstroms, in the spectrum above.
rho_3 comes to 11.6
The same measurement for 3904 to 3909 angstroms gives 9.2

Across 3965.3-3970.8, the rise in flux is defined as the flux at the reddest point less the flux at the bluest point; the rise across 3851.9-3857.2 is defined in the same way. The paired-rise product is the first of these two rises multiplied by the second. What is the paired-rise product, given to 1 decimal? 2.4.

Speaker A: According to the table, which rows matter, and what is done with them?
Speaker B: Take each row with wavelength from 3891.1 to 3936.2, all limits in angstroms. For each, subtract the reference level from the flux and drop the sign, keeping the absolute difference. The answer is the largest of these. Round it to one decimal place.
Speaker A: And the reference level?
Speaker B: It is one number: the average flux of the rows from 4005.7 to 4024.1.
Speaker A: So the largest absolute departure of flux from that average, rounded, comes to 9.8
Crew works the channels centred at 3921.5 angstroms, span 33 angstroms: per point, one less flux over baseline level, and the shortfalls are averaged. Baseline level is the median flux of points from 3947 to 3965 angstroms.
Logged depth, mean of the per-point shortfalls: 0.19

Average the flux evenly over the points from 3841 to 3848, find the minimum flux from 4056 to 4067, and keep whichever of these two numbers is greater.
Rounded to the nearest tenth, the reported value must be 10.5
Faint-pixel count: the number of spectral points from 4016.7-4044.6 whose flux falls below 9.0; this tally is 0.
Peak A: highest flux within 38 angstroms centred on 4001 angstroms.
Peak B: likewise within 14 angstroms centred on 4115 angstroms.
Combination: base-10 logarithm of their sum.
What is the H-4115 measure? 1.42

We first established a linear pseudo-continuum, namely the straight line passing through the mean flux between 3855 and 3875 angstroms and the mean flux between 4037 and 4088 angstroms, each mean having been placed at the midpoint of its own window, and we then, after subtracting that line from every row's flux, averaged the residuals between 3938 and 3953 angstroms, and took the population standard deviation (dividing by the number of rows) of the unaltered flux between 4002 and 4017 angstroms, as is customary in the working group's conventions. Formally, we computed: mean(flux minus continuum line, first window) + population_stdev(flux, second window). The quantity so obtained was -1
